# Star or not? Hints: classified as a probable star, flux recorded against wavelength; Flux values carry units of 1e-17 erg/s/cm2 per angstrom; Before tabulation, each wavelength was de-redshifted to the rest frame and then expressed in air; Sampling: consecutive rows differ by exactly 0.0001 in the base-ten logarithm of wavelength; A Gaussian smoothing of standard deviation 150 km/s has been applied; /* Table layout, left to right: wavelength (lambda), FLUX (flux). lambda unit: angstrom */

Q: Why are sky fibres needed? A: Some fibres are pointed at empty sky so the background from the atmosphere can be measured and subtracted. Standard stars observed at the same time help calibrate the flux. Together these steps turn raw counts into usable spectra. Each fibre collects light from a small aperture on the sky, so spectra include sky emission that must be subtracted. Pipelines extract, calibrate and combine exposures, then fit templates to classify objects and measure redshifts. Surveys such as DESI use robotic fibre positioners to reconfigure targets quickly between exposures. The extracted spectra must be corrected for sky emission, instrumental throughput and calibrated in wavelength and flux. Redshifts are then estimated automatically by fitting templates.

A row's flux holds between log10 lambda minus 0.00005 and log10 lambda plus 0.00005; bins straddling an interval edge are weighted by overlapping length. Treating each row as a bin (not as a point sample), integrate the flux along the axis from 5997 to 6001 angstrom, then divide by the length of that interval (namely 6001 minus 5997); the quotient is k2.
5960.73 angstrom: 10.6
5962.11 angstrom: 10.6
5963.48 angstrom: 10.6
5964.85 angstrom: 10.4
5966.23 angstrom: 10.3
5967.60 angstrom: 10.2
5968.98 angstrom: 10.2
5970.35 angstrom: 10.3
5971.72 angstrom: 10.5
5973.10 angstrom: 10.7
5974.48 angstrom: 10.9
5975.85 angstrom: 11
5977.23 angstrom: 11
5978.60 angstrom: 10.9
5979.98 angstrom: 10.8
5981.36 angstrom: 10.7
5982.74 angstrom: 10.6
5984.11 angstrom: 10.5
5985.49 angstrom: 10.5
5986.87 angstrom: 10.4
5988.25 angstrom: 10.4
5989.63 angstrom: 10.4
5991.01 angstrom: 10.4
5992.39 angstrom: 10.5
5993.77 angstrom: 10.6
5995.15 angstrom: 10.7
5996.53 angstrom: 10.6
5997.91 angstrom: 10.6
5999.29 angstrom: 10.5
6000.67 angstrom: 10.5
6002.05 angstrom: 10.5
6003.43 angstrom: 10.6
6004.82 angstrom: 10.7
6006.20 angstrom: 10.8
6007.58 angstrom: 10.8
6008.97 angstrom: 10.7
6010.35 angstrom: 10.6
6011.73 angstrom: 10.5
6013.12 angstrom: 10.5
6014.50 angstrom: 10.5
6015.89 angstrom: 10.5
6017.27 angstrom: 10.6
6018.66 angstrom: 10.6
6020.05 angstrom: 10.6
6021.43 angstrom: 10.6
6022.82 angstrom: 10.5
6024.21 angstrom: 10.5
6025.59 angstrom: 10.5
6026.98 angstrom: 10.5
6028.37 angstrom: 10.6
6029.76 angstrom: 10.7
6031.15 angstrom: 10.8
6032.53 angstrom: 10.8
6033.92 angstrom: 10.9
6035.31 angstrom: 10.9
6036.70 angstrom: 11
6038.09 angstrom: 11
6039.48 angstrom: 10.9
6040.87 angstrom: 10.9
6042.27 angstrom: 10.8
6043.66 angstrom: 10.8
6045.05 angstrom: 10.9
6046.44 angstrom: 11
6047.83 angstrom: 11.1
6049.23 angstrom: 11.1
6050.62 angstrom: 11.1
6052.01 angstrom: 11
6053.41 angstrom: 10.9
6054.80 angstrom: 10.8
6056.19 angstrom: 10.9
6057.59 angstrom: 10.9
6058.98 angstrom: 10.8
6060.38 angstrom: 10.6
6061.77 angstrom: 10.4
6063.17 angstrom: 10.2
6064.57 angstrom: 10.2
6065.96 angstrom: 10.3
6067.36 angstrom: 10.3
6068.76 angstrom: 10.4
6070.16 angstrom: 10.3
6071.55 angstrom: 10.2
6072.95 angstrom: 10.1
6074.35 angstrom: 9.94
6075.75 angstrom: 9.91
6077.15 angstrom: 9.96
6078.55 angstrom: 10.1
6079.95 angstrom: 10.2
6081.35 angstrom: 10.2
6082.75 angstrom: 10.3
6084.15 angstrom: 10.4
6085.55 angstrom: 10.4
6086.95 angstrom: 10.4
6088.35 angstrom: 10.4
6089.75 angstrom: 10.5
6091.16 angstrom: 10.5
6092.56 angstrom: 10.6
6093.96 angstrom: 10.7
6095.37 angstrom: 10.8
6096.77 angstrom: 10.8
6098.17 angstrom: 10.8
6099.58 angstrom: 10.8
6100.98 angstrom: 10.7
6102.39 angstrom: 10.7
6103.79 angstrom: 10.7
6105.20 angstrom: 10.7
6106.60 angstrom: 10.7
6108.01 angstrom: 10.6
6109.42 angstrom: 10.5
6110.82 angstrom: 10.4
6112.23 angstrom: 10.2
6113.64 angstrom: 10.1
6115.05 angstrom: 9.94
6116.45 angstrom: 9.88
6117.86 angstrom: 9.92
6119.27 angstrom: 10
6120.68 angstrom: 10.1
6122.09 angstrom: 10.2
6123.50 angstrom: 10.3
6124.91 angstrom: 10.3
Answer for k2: 10.5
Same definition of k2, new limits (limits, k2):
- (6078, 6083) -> 10.2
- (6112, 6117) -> 10.0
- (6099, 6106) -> 10.7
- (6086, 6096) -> 10.5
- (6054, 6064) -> 10.7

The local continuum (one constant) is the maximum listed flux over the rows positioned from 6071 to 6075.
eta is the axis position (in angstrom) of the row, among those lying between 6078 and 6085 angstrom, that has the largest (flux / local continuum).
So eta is 6084.15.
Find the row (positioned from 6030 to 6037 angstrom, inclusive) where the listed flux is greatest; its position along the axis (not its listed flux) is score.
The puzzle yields 6036.70 angstrom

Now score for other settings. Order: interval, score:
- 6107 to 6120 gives 6108.01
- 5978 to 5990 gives 5978.60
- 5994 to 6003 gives 5995.15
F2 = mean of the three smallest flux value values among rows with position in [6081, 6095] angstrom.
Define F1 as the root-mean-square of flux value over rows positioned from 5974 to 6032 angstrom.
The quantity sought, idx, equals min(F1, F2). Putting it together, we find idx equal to 10.30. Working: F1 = 10.6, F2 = 10.3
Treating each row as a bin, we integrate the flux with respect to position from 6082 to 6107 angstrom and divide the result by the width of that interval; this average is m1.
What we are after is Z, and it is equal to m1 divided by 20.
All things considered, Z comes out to 0.530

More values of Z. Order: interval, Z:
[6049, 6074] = 0.528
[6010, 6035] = 0.530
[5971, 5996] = 0.532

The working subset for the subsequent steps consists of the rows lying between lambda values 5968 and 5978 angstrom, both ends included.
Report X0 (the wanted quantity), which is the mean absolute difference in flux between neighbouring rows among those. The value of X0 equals 0.13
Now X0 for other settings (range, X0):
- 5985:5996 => 0.06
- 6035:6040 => 0.07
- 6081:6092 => 0.04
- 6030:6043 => 0.05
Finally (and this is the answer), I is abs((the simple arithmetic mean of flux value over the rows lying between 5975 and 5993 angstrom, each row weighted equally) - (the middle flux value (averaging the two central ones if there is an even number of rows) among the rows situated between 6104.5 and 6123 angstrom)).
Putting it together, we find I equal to 0.4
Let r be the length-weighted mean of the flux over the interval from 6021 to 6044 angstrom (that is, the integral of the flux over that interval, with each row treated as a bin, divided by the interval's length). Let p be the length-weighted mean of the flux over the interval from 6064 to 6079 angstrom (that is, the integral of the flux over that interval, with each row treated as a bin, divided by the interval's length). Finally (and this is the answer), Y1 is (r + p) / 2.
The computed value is 10.45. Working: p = 10.2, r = 10.7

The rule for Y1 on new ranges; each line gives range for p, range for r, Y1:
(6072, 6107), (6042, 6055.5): 10.71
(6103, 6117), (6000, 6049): 10.55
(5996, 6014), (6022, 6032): 10.60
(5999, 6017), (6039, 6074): 10.63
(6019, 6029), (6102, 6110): 10.60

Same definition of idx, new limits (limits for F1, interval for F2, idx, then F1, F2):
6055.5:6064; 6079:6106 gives 10.23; 10.6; 10.2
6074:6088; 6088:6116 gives 10.08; 10.2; 10.1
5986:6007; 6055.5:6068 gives 10.23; 10.5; 10.2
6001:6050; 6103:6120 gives 9.91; 10.7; 9.9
